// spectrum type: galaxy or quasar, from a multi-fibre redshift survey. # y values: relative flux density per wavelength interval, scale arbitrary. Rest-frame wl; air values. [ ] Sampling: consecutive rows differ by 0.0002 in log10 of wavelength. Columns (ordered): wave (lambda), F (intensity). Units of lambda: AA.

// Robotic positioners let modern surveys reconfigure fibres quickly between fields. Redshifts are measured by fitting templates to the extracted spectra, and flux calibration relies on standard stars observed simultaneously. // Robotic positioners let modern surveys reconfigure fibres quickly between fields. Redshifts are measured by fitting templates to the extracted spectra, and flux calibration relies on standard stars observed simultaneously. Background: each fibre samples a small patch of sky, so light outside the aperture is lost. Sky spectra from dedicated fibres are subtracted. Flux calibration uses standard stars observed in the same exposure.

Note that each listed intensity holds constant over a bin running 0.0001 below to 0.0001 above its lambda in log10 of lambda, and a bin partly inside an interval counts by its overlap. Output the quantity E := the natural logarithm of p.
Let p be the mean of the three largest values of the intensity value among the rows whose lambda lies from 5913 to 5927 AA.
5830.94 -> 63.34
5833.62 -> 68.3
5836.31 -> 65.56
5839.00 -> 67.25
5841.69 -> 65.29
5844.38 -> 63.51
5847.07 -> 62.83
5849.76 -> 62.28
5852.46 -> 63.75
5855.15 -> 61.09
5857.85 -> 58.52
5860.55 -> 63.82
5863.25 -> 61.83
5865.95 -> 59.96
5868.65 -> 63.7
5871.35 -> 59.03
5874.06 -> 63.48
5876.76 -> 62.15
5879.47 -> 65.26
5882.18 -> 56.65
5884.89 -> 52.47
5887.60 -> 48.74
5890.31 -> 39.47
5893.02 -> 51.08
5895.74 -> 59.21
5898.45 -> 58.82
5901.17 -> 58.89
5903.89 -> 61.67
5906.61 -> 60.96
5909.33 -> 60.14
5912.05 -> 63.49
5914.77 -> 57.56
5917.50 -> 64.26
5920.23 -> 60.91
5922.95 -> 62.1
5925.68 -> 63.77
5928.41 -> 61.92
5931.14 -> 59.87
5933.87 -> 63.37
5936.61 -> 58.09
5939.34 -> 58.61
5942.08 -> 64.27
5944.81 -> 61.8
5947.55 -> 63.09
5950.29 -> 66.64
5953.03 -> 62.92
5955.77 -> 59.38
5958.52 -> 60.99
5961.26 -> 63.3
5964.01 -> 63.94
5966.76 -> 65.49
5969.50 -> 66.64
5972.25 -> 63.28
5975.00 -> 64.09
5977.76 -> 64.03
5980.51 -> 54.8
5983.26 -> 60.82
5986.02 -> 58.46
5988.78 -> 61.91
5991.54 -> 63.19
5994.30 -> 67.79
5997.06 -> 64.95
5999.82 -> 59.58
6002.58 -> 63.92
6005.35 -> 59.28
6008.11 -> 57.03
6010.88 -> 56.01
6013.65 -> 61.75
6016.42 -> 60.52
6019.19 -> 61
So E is 4.15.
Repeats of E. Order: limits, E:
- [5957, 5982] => 4.18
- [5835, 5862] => 4.19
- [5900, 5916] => 4.13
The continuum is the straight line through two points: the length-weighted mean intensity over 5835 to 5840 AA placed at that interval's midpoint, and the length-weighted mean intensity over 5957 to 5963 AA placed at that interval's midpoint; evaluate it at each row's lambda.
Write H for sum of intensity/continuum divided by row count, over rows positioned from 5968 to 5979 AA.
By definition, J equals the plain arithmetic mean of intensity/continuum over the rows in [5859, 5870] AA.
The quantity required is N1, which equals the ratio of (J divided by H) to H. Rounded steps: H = 1.05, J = 0.95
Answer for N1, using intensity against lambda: 0.87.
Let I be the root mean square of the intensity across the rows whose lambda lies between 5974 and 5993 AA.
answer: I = 61.1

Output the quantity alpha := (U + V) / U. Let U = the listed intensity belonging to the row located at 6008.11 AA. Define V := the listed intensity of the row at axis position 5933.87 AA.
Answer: 2.11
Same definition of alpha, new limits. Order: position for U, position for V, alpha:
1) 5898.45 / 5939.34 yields 2.00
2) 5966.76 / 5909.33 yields 1.92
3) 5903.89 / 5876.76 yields 2.01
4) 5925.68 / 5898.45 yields 1.92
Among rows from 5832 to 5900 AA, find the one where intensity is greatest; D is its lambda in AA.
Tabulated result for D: 5833.62 AA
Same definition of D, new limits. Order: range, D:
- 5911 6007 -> 5994.30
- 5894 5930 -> 5917.50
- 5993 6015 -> 5994.30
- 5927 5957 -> 5950.29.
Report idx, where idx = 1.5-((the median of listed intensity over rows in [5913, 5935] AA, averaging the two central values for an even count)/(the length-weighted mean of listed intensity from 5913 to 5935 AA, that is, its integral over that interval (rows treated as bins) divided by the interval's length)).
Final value 0.496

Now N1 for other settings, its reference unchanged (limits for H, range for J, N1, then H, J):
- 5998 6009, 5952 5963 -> 1.01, 0.99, 0.99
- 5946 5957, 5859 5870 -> 0.94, 1.01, 0.95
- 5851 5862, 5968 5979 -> 1.18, 0.94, 1.05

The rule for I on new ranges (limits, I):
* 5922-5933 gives 61.9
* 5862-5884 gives 61.6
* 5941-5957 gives 63.1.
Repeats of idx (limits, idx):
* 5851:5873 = 0.500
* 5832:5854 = 0.505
